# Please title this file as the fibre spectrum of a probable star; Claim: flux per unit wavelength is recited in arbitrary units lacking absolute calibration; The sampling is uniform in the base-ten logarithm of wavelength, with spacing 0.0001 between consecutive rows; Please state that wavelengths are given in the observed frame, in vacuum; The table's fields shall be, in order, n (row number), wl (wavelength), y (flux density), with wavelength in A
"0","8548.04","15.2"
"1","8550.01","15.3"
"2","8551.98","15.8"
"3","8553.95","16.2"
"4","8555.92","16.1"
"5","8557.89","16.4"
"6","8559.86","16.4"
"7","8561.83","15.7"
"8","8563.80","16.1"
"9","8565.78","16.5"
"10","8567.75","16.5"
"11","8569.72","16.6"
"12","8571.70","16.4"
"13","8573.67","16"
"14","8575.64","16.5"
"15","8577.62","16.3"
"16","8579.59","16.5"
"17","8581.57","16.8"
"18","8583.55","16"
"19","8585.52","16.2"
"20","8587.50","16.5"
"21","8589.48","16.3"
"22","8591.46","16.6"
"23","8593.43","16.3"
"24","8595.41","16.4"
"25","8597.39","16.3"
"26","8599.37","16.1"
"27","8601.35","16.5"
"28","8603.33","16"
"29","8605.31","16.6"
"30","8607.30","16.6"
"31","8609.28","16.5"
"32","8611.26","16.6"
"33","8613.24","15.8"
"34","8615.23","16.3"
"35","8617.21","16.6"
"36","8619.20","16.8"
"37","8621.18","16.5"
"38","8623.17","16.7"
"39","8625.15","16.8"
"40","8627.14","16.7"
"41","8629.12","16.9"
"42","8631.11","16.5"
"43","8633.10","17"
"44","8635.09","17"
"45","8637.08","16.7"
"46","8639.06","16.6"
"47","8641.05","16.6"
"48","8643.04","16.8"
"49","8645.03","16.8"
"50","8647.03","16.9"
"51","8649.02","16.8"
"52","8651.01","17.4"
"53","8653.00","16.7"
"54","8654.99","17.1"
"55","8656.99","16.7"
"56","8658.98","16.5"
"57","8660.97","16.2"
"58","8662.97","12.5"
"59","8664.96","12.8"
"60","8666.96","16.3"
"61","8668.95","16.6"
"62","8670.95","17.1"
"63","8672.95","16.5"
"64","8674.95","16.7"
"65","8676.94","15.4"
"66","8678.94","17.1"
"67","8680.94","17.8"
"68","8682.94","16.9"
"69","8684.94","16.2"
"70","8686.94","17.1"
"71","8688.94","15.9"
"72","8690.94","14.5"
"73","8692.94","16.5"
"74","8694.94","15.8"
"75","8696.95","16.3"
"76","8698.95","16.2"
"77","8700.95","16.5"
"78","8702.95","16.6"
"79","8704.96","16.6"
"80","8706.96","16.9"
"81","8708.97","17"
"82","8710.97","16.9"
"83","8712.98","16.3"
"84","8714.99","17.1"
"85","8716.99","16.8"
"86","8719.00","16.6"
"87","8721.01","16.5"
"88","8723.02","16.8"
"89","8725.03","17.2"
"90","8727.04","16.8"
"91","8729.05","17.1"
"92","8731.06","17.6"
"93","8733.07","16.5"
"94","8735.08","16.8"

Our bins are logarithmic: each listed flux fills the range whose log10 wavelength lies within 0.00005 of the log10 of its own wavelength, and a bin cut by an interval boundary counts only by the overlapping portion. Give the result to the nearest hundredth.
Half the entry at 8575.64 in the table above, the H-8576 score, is 8.25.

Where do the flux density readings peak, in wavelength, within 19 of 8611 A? 8629.12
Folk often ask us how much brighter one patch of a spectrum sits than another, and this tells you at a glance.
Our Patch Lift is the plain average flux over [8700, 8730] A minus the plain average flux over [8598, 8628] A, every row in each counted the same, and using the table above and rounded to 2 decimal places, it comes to 0.31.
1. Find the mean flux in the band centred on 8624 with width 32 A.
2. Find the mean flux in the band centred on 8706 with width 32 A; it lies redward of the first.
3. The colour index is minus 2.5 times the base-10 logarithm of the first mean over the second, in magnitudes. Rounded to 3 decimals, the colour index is -0.012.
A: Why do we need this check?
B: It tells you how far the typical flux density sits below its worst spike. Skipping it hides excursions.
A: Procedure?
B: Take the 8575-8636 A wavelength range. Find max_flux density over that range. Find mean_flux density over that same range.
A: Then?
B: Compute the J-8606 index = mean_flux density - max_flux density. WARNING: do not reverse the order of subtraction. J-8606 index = -0.51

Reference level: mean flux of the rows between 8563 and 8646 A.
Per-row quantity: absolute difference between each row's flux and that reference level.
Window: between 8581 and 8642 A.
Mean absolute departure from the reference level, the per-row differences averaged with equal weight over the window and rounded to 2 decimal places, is 0.22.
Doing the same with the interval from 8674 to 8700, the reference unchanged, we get 0.64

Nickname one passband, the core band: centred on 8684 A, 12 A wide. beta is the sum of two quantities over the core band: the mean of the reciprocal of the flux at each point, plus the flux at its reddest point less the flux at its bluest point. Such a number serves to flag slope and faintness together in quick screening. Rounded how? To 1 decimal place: -1.1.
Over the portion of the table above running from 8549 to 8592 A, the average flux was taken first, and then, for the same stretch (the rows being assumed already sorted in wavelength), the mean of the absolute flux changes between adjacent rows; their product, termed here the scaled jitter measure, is 5.0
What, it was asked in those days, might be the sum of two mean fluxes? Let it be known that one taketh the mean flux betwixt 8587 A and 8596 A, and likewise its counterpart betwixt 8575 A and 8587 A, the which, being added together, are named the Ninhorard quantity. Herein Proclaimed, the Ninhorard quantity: 32.80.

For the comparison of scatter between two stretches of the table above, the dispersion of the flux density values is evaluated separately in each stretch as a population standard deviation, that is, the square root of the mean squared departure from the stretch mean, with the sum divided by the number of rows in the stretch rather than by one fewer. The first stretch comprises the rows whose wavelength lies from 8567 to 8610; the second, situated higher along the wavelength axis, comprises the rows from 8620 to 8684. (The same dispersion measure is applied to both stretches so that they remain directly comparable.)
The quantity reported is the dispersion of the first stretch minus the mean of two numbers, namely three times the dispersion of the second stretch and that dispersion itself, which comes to -1.91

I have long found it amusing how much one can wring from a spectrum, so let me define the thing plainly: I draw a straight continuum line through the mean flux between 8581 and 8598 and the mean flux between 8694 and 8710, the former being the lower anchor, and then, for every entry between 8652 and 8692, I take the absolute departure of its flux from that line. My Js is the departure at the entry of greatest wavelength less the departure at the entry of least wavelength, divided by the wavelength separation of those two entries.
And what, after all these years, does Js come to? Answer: 0.045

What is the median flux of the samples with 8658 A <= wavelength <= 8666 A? 14.5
